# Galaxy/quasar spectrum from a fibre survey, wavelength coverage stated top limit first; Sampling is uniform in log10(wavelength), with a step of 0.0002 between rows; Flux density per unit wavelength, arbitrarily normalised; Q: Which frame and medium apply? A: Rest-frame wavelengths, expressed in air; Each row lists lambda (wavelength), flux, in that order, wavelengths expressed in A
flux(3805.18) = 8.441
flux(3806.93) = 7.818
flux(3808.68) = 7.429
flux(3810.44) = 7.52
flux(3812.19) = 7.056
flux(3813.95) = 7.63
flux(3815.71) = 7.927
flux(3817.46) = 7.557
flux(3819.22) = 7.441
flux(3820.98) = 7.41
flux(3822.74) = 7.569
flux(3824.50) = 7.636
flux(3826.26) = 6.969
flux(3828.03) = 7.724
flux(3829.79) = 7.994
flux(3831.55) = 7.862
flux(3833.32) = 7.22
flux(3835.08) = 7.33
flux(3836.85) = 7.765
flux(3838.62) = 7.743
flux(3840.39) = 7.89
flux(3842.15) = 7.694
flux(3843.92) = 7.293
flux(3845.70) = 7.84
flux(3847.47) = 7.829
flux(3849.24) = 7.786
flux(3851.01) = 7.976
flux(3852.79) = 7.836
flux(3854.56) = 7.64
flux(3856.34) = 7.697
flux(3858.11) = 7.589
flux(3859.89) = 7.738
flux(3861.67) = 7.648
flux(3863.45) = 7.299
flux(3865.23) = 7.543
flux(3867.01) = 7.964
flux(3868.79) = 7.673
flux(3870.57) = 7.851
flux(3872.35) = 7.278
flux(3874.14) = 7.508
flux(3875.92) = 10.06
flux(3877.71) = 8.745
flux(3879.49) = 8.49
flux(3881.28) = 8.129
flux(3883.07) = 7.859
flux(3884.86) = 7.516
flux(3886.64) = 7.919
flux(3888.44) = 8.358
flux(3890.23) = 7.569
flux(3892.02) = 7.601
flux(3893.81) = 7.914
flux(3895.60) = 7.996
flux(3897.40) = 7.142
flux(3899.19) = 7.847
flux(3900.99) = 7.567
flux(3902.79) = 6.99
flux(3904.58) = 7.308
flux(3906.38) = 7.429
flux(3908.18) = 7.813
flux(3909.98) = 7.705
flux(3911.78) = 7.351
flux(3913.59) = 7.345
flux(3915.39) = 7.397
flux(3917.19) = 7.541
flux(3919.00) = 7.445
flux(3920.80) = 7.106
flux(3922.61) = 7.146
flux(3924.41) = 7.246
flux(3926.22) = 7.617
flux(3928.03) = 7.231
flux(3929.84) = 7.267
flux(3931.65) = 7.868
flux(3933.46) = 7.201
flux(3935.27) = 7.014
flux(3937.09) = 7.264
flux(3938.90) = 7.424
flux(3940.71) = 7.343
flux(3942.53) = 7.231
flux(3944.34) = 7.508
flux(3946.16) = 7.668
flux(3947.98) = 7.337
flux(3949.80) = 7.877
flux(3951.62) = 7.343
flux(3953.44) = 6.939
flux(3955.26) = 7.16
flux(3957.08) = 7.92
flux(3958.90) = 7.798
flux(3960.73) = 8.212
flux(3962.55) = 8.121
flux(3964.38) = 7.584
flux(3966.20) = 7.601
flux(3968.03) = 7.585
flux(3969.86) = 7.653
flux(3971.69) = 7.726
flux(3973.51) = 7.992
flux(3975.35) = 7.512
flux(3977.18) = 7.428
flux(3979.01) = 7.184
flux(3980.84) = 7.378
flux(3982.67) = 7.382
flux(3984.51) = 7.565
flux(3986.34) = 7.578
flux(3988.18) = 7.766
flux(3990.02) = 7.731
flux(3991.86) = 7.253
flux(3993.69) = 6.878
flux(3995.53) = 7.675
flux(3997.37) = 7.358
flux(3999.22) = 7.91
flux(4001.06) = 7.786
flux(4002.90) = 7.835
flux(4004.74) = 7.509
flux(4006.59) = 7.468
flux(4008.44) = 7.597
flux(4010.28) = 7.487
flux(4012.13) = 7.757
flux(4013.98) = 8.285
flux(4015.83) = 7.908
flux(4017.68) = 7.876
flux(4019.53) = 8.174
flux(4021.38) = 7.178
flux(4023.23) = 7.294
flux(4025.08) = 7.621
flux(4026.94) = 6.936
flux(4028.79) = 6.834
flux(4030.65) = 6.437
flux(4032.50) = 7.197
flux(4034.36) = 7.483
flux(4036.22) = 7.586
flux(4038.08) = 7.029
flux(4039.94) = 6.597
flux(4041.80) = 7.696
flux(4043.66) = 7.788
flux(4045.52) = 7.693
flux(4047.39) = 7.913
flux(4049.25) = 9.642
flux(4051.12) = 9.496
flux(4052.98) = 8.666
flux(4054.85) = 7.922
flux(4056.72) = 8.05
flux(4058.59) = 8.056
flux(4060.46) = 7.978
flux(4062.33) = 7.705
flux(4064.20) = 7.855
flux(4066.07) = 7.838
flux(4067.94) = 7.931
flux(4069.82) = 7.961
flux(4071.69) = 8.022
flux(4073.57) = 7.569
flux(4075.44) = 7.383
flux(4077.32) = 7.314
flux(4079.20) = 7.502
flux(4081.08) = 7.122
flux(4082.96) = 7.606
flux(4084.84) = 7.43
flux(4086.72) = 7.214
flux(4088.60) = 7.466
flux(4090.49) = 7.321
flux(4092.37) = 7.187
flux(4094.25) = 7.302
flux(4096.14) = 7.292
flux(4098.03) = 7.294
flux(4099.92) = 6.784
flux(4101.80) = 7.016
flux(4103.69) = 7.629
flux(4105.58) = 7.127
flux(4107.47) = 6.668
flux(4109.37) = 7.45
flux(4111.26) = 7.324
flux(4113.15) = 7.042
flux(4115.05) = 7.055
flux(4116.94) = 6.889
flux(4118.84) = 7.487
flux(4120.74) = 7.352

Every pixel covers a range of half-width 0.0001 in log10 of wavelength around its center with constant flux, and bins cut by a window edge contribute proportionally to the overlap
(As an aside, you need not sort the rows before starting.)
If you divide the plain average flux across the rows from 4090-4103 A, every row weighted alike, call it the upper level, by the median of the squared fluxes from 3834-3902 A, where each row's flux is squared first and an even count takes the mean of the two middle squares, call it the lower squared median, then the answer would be 0.119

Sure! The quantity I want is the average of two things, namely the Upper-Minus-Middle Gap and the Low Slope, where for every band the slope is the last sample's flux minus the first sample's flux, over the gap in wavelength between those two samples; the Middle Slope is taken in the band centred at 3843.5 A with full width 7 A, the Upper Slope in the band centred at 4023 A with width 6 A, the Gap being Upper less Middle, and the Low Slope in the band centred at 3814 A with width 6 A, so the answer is 0.19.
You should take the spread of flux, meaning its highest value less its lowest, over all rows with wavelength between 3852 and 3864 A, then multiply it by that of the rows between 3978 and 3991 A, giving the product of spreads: 0.31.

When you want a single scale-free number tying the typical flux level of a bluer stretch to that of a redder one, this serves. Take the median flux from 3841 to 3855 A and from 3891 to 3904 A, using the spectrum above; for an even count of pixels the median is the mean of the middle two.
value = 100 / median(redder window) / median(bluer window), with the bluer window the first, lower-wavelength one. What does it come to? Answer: 1.69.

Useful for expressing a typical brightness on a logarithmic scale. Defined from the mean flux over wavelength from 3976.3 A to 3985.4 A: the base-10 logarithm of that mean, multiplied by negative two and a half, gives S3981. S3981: -2.17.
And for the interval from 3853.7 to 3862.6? -2.21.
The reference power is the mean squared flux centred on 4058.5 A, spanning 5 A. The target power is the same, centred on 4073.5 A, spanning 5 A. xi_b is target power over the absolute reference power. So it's 0.91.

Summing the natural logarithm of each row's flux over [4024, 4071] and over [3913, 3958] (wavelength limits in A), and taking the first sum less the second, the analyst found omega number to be 1.2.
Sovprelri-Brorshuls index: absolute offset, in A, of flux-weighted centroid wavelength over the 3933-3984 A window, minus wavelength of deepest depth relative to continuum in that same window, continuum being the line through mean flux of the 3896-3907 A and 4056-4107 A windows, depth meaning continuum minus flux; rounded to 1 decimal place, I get 4.8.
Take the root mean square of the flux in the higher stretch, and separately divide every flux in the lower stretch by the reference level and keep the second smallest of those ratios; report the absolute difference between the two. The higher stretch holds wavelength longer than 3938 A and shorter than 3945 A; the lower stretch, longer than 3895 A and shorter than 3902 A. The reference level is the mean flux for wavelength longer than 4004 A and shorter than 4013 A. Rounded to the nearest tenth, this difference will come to 6.4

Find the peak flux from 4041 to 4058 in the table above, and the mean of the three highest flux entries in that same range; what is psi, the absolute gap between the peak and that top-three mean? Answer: 0.37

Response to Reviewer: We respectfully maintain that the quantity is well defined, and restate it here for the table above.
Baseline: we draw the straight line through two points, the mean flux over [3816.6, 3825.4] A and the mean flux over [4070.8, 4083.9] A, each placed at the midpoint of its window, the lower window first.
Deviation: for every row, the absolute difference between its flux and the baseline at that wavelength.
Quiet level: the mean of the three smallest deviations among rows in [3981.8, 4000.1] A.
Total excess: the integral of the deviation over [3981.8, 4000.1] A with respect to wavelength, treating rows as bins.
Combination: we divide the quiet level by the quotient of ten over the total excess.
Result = 0.036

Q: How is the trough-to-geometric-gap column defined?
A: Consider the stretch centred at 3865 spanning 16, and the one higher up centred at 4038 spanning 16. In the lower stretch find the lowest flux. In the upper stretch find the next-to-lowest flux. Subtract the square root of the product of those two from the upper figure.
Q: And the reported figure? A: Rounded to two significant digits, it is -0.33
